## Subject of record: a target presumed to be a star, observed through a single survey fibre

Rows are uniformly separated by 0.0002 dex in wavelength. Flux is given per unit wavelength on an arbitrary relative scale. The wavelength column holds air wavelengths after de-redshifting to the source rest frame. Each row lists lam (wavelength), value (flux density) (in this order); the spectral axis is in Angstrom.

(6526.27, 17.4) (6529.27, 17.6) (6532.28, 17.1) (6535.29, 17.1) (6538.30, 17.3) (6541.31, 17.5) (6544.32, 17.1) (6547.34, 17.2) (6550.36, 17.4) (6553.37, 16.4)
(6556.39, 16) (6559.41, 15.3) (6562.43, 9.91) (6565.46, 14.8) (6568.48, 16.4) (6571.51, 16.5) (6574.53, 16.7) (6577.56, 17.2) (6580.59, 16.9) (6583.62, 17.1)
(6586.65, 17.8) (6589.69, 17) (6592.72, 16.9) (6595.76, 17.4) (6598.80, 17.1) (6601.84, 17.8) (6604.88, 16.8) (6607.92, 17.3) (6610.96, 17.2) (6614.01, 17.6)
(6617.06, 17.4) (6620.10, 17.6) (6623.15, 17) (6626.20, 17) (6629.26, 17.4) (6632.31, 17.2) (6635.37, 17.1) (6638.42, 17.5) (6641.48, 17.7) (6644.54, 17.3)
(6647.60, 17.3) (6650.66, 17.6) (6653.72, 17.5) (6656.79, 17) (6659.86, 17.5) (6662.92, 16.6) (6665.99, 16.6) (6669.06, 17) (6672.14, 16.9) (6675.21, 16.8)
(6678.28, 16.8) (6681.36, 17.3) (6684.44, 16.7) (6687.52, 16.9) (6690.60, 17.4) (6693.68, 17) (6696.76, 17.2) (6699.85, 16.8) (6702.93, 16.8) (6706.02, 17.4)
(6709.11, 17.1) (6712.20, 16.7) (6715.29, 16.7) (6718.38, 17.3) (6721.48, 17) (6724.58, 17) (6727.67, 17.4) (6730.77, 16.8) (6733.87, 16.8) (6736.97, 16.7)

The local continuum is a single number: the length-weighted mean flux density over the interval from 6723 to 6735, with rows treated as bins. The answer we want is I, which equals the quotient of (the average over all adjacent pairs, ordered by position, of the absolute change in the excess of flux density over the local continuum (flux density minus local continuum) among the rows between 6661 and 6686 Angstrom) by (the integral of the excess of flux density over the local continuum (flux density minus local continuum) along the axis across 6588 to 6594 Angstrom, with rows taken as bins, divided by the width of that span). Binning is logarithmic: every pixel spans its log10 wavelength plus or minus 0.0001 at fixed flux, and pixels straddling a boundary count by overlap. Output -6.9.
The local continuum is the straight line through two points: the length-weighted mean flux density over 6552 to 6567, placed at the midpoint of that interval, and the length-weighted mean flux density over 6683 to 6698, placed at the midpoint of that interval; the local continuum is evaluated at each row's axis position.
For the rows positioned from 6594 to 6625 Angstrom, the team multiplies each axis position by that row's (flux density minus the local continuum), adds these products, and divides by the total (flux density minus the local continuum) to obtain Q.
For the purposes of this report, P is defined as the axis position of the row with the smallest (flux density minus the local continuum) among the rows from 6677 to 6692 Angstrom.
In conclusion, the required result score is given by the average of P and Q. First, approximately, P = 6684.44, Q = 6608.7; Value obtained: 6646.6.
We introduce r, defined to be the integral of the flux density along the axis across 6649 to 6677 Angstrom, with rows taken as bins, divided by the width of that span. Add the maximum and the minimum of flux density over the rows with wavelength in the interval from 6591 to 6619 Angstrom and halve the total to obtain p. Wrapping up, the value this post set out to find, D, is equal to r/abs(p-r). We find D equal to 70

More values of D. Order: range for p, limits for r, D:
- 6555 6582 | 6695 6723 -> 5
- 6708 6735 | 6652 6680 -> 217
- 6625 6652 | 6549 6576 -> 8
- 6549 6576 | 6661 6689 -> 5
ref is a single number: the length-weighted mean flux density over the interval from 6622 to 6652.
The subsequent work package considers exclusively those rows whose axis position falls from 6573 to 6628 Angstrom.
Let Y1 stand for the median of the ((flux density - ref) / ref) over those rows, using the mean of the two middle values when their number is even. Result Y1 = -0.009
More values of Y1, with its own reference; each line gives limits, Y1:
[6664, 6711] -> -0.024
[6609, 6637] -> -0.006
